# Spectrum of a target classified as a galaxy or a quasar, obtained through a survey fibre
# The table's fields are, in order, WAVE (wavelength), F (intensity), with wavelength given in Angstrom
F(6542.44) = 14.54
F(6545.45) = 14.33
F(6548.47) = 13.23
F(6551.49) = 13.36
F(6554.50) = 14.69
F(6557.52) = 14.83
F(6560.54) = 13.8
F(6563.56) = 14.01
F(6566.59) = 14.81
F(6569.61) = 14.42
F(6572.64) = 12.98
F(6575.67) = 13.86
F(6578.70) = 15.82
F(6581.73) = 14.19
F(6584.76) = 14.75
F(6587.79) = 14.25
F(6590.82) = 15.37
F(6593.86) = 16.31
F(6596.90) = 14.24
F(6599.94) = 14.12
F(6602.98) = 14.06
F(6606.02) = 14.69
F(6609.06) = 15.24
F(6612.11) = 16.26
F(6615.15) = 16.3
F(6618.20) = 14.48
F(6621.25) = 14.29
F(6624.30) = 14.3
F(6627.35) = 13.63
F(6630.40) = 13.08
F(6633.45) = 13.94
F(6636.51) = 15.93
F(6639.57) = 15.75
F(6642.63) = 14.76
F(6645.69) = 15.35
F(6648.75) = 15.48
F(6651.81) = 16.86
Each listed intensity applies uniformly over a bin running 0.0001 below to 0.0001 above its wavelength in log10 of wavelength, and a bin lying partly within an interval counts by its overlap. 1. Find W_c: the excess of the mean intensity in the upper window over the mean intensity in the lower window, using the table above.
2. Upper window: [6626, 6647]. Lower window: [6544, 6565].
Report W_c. 0.60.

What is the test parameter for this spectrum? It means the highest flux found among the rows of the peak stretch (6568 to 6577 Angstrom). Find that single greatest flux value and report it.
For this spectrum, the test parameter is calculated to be 14.42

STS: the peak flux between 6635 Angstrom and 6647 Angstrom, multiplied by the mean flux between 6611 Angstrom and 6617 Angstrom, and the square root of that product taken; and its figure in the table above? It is 16.1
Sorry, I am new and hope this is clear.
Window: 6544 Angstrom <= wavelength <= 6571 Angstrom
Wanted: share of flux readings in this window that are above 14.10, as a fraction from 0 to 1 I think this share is 0.56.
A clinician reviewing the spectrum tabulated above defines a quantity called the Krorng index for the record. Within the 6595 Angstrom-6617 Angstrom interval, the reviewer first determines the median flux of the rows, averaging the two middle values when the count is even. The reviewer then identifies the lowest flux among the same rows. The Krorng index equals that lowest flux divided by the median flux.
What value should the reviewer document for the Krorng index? 0.96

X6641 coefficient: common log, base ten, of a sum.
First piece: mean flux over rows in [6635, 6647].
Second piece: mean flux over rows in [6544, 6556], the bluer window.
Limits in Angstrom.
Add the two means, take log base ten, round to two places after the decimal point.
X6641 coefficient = 1.47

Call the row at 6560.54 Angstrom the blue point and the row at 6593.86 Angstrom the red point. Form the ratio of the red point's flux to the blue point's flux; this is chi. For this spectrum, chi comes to 1.18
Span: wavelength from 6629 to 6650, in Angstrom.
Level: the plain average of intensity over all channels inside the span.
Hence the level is 14.90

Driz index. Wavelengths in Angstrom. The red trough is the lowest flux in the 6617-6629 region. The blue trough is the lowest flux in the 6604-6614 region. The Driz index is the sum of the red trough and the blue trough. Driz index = 28.3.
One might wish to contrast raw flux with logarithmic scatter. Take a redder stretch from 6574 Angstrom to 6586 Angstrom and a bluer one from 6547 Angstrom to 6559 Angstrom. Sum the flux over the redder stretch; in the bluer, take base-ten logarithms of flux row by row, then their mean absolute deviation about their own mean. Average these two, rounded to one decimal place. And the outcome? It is 29.3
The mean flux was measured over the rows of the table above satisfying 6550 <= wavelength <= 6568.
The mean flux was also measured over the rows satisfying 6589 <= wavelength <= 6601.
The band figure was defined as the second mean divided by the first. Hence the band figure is 1.05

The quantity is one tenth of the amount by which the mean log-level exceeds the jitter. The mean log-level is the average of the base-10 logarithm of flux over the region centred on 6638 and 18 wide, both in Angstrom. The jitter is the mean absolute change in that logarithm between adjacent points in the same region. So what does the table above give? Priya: 0.114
